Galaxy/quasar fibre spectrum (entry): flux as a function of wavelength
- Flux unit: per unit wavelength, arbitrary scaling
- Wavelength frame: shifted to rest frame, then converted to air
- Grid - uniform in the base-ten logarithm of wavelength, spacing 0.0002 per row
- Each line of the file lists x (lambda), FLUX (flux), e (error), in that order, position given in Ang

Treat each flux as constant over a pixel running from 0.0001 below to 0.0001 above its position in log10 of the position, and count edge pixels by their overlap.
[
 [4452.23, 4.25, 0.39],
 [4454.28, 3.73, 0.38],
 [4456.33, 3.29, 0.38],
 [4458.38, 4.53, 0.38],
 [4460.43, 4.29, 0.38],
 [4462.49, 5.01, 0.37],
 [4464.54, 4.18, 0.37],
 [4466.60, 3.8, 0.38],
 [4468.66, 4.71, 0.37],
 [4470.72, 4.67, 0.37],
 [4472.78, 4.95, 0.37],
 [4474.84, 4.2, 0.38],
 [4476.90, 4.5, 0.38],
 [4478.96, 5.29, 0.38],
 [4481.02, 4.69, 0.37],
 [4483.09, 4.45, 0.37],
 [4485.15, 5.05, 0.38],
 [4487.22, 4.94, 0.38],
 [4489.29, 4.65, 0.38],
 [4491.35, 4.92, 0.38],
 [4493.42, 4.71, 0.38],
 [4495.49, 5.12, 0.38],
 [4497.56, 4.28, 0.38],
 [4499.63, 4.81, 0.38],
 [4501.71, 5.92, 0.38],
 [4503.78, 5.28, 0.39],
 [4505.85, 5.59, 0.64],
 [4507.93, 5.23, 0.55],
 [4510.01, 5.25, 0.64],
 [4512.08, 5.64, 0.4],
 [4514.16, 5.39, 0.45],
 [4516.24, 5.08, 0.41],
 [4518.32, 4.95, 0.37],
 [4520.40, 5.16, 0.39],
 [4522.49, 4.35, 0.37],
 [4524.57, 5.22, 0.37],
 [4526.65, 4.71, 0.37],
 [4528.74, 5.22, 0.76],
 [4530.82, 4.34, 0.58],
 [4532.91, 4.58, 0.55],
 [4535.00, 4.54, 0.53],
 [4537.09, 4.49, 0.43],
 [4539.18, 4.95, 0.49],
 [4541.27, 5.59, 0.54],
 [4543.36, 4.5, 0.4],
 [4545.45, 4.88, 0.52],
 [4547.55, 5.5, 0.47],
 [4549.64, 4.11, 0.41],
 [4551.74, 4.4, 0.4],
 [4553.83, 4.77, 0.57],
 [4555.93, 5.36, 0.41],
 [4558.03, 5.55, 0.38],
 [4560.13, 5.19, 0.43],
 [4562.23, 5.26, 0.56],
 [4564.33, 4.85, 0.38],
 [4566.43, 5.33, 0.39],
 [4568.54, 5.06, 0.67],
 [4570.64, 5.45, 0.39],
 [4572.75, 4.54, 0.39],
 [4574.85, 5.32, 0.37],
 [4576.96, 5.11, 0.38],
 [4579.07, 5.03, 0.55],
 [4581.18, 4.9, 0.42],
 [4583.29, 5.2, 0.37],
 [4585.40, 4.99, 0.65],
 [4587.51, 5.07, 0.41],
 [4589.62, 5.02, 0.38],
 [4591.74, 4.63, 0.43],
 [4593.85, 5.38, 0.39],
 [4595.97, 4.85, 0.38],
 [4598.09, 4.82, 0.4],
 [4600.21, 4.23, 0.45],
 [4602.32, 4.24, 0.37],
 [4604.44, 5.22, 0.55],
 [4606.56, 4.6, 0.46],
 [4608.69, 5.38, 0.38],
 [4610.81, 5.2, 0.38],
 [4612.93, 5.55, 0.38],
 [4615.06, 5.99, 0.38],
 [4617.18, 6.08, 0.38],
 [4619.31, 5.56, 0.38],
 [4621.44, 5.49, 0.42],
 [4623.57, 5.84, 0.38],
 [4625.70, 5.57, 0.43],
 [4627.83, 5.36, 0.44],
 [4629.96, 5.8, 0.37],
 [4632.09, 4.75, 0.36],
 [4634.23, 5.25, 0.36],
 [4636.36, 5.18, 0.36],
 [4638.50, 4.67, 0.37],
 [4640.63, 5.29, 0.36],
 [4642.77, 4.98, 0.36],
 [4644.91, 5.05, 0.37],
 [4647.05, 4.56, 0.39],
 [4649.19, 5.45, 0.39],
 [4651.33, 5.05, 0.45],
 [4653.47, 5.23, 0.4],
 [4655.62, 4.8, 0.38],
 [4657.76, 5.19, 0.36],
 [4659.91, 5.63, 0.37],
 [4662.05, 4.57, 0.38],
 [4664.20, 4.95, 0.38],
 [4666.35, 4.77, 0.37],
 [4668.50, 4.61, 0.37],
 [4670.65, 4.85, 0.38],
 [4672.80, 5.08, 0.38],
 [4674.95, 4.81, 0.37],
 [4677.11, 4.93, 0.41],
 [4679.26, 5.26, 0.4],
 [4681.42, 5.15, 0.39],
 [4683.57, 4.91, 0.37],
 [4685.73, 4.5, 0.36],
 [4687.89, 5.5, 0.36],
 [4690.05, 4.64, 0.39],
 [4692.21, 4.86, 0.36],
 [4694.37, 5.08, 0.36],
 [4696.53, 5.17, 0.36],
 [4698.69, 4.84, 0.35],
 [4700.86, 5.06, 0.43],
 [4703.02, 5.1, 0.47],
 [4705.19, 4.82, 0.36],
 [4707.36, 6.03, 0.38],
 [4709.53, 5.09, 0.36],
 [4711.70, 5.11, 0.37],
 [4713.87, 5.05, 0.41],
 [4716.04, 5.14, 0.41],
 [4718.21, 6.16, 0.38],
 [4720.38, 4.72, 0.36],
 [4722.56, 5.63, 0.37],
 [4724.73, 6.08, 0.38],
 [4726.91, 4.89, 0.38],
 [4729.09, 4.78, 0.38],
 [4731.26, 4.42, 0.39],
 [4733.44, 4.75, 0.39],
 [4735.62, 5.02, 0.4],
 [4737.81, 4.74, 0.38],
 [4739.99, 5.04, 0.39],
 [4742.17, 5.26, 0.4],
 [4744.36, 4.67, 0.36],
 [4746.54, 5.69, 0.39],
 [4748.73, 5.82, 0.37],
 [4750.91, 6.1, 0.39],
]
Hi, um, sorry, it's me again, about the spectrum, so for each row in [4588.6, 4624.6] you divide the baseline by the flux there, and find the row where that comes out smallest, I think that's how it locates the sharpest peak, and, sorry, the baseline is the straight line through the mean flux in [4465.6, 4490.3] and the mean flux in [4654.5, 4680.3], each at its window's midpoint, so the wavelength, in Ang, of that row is 4617.18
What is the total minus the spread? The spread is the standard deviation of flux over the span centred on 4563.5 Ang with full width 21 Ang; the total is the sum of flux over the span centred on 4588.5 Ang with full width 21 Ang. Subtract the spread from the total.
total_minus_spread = 49.6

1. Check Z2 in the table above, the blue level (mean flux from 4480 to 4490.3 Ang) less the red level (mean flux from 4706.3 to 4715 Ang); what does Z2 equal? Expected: -0.6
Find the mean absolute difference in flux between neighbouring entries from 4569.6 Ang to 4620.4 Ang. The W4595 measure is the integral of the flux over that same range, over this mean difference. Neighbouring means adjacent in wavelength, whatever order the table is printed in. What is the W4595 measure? 661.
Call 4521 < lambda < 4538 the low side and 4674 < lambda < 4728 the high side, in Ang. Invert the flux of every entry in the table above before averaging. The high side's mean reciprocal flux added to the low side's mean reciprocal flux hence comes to 0.410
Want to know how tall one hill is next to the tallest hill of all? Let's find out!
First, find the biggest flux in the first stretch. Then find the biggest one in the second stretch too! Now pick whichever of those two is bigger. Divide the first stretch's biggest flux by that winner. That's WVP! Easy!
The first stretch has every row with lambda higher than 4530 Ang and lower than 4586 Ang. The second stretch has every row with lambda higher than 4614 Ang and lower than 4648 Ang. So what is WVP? 0.92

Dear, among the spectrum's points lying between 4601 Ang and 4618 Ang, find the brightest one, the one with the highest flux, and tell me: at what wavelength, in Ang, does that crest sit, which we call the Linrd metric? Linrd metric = 4617.18 Ang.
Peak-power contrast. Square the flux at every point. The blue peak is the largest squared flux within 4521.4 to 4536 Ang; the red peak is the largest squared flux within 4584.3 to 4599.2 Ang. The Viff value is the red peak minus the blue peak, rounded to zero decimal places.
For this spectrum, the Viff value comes 2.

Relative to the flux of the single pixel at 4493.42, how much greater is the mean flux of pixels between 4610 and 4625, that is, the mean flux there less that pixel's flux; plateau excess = 1.0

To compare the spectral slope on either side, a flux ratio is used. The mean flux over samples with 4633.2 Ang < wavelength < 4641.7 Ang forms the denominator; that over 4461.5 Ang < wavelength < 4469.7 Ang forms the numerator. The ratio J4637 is 0.87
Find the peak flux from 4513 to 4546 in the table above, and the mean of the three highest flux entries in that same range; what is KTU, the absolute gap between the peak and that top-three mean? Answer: 0.19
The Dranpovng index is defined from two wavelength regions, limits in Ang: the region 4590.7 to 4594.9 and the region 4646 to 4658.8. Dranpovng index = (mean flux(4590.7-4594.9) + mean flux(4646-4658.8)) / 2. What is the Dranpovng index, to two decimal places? 5.03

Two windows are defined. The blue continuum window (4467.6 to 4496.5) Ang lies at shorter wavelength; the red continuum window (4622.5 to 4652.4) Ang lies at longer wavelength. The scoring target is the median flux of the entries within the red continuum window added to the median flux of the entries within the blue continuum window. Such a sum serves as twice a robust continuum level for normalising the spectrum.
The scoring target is 9.9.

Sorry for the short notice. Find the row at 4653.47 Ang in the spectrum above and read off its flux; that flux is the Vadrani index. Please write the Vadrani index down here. 5.23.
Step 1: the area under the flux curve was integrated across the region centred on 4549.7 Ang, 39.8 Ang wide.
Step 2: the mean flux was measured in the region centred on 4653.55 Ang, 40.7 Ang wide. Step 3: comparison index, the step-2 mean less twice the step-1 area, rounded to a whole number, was -386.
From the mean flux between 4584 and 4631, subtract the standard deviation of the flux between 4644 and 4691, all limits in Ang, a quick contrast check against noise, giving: 4.91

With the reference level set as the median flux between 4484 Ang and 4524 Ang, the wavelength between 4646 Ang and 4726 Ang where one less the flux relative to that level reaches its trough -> 4718.21 Ang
